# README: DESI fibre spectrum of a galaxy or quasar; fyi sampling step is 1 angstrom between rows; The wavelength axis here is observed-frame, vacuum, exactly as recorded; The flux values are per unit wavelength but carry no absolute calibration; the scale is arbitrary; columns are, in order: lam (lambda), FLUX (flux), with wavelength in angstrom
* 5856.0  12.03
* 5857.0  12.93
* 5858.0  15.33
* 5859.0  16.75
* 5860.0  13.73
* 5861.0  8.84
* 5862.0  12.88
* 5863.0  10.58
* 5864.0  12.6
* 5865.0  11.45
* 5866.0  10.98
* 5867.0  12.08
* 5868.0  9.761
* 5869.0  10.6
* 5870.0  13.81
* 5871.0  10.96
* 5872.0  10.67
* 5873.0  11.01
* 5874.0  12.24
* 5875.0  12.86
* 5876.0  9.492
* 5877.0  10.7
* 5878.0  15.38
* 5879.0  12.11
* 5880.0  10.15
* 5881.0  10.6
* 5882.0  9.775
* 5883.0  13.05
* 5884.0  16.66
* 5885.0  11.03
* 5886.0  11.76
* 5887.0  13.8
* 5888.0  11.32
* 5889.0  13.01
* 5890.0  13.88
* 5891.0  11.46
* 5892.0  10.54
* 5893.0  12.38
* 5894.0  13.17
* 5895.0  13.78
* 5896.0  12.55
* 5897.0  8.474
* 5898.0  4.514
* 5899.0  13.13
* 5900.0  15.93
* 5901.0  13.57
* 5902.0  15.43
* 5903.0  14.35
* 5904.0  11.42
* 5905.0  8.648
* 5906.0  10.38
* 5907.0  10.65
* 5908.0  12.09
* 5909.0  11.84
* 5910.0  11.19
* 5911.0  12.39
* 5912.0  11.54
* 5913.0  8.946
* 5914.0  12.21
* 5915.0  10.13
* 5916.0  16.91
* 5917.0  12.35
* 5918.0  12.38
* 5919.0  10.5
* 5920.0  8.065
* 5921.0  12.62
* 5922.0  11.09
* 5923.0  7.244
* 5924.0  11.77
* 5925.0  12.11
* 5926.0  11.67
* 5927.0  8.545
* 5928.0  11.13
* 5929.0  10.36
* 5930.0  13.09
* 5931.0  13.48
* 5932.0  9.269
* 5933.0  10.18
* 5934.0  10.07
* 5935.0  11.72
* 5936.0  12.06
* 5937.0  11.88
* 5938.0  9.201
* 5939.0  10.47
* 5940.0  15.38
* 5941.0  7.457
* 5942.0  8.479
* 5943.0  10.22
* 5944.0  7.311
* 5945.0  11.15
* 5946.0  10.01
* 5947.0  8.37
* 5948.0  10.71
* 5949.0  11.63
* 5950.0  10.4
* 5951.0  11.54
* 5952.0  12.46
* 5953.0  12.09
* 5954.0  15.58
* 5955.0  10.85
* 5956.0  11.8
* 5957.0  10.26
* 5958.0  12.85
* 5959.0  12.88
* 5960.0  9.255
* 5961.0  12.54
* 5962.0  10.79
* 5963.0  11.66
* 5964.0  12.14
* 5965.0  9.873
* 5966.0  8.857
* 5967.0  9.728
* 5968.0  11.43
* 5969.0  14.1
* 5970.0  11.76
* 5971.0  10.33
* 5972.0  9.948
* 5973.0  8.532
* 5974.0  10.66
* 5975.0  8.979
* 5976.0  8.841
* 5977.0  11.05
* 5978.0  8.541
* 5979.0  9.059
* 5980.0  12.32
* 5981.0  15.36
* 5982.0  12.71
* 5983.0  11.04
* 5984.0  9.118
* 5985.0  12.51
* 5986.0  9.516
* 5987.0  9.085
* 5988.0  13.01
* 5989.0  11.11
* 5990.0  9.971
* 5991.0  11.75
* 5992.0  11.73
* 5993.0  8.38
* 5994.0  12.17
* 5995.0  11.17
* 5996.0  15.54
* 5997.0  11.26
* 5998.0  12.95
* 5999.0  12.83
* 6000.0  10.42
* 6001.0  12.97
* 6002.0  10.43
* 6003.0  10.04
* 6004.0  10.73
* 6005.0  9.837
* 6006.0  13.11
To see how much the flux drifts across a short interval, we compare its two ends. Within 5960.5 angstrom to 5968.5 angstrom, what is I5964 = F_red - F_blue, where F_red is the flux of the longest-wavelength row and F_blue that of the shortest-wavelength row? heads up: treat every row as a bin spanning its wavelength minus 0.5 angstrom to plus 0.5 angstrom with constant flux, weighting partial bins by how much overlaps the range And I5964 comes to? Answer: -1.1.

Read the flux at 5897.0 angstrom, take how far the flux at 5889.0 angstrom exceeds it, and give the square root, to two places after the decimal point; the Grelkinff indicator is 2.13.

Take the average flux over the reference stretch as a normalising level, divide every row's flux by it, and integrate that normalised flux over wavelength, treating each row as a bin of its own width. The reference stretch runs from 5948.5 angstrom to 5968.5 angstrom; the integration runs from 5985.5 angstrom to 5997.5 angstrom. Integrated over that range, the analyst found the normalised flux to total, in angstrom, 11.8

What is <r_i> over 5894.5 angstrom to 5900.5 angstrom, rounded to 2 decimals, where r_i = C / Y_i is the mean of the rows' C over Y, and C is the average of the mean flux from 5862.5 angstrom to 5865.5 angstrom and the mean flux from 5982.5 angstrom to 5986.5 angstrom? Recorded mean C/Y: 1.16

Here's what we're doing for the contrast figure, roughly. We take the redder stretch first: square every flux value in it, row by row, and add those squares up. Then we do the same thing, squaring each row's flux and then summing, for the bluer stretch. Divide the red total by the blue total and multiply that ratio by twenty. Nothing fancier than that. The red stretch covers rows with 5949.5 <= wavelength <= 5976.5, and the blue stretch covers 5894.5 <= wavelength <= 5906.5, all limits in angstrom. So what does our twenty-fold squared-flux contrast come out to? 38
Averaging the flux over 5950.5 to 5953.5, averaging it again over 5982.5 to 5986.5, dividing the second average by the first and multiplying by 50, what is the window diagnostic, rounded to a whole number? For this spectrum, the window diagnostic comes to 44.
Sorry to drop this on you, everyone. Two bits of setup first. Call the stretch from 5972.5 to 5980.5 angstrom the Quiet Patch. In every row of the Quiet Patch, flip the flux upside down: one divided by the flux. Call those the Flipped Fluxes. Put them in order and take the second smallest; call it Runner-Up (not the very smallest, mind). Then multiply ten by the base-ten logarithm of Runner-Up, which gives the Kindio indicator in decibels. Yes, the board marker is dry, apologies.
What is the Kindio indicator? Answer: -10.4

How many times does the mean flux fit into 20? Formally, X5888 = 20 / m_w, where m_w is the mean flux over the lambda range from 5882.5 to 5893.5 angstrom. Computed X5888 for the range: 1.58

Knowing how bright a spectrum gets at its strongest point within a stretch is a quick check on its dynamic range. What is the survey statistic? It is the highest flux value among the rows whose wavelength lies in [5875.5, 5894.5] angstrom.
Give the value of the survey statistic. 16.66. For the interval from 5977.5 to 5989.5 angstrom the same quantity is 15.36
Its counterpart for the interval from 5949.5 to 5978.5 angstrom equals 15.58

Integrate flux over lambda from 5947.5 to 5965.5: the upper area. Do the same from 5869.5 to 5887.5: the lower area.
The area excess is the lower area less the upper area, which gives 7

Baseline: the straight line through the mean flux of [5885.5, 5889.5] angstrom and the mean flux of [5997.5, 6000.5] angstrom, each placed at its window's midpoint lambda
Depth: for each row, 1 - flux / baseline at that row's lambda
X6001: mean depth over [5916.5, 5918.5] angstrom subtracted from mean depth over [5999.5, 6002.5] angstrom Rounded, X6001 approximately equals 0.07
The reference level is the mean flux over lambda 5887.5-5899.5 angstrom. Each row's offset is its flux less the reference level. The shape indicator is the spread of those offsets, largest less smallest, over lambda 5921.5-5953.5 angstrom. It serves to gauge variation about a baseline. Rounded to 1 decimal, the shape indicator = 8.1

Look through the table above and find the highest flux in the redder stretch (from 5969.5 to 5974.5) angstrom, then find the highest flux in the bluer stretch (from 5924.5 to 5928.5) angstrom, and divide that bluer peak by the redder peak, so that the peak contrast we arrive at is 1.03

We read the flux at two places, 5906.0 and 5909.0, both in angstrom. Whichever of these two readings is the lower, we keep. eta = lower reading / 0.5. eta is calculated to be 20.8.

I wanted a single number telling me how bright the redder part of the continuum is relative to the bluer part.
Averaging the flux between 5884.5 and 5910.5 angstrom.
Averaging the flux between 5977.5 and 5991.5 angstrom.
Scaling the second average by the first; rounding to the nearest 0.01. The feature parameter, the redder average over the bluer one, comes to 0.93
